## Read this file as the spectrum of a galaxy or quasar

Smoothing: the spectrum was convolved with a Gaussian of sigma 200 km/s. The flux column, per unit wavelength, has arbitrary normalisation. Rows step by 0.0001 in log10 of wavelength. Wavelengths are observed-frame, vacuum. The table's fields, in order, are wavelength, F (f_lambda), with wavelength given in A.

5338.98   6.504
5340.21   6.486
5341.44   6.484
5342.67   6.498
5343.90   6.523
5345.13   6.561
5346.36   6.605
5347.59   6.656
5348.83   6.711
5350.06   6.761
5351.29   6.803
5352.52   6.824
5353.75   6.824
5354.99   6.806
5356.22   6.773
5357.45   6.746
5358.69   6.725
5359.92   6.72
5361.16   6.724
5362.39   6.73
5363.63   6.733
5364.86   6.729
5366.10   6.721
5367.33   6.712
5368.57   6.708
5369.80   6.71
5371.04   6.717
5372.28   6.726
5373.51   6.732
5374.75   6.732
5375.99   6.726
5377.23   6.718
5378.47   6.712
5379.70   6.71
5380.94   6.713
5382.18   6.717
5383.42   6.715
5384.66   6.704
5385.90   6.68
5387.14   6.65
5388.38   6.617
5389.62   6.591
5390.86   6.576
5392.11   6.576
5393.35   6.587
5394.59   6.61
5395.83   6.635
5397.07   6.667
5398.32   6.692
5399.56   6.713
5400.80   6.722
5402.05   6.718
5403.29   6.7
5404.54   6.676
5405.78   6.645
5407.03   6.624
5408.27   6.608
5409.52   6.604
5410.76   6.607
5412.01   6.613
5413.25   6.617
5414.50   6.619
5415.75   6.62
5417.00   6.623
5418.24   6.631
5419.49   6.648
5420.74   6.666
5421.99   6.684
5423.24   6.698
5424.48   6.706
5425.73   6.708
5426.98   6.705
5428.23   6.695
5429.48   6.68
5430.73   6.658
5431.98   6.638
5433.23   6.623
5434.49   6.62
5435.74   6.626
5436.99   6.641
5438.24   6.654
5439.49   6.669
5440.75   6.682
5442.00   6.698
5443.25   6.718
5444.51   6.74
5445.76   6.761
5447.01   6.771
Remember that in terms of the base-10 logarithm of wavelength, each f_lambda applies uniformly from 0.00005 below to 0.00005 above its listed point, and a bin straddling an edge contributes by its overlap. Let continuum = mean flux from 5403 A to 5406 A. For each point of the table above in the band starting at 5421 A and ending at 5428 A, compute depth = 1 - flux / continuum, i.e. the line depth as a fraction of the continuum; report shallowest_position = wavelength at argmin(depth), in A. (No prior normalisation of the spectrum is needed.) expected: 5425.73 A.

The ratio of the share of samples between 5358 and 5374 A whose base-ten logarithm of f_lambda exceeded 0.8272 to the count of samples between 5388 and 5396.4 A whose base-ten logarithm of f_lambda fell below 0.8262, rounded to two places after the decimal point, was 0.10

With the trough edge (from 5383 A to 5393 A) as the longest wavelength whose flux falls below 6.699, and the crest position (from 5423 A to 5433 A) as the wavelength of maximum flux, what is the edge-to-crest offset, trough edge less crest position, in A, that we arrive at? -33.6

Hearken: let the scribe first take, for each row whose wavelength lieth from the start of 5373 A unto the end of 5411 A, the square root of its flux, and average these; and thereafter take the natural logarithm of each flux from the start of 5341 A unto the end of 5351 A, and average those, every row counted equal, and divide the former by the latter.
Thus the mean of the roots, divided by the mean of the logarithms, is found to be 1.37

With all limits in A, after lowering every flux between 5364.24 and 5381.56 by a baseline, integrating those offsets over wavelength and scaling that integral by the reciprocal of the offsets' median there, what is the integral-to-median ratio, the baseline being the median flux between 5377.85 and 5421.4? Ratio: 18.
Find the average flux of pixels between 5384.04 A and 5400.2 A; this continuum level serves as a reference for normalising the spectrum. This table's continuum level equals 6.64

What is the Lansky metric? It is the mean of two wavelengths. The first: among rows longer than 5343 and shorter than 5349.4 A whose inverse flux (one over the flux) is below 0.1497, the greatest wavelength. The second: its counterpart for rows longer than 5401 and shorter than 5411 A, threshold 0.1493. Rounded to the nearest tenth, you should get 5376.1 A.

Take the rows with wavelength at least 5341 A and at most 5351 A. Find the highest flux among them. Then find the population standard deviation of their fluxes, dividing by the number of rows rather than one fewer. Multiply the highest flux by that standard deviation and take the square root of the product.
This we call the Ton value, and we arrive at 0.80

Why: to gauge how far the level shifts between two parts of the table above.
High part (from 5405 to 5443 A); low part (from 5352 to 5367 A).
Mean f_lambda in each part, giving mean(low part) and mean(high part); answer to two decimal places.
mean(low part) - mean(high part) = 0.10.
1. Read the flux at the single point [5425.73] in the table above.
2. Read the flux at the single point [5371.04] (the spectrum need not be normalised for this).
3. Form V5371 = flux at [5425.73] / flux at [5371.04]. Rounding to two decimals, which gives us 1.00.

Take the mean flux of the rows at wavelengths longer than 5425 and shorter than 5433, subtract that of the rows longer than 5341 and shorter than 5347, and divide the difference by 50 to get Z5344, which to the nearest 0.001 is 0.003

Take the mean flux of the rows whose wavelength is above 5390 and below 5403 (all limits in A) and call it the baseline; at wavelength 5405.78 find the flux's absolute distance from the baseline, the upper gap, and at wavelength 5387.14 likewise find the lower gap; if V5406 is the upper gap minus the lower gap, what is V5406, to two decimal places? 0.00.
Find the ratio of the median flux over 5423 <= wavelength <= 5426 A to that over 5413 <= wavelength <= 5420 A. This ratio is 1.01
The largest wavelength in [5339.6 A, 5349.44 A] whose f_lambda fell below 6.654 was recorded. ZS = 5346.36 A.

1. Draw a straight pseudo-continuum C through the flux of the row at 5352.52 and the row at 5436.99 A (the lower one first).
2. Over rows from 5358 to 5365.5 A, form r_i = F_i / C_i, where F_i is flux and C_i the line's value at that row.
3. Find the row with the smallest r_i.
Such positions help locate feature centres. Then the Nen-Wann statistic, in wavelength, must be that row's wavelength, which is 5359.92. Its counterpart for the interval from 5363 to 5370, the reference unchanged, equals 5368.57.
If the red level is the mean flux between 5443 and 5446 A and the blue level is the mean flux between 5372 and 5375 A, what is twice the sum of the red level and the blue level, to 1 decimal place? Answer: 26.9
